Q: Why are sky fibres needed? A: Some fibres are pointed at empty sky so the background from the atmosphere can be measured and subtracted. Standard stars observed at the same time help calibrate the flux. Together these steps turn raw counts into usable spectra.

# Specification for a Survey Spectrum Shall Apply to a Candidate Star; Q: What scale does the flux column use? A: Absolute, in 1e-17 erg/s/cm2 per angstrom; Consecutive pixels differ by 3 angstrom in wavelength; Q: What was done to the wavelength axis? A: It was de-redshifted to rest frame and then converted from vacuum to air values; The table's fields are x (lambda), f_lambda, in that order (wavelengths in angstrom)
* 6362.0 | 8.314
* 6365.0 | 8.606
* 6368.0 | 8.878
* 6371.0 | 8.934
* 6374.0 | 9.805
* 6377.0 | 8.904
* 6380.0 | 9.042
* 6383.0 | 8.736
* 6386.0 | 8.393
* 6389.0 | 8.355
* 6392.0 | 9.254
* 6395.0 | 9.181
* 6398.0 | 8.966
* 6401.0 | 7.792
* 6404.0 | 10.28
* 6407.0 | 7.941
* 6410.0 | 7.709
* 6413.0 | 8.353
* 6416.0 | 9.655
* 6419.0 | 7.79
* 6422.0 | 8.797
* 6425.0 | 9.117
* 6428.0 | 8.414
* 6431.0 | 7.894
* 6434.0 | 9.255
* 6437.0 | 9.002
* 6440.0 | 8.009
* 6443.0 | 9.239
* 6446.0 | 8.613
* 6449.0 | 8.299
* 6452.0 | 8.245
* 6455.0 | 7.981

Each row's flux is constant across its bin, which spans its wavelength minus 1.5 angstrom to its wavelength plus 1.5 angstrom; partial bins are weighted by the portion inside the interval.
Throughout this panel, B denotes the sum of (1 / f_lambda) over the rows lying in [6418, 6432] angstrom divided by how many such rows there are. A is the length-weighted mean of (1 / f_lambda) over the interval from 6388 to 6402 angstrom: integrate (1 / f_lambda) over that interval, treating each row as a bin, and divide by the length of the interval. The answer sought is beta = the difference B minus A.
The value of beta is 0.0048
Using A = 0.115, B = 0.1195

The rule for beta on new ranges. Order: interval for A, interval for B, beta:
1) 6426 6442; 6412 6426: -0.0023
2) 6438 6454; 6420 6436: -0.0028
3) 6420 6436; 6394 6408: -0.0013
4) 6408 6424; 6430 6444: -0.0032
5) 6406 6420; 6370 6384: -0.0108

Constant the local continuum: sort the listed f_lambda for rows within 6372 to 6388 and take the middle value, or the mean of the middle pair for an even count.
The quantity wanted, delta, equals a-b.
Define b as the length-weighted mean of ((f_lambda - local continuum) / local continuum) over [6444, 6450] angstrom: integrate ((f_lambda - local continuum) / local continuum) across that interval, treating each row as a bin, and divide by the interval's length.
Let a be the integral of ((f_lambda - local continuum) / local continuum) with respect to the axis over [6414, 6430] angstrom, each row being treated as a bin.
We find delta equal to -0.30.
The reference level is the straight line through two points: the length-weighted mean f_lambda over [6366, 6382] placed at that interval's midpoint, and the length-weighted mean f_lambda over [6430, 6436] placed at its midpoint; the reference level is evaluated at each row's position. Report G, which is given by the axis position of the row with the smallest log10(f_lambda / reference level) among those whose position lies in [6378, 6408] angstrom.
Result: 6401.0 angstrom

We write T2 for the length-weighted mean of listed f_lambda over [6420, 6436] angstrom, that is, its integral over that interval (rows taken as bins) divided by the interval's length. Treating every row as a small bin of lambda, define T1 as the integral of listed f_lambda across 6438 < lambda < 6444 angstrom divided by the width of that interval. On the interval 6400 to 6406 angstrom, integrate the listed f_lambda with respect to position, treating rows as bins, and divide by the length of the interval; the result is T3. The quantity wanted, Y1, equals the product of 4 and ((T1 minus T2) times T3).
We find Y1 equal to -3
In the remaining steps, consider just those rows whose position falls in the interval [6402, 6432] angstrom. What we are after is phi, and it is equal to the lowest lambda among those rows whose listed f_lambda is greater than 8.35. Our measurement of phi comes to 6404.0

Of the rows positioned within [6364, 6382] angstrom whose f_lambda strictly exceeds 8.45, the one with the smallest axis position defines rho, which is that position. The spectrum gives 6365.0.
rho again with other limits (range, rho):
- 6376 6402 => 6377.0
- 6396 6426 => 6398.0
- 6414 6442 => 6416.0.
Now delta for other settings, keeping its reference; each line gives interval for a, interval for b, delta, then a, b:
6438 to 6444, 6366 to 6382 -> -0.22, -0.20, 0.020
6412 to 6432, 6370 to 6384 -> -0.71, -0.69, 0.022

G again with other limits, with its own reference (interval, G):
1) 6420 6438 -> 6431.0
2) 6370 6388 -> 6386.0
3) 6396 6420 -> 6410.0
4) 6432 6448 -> 6440.0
